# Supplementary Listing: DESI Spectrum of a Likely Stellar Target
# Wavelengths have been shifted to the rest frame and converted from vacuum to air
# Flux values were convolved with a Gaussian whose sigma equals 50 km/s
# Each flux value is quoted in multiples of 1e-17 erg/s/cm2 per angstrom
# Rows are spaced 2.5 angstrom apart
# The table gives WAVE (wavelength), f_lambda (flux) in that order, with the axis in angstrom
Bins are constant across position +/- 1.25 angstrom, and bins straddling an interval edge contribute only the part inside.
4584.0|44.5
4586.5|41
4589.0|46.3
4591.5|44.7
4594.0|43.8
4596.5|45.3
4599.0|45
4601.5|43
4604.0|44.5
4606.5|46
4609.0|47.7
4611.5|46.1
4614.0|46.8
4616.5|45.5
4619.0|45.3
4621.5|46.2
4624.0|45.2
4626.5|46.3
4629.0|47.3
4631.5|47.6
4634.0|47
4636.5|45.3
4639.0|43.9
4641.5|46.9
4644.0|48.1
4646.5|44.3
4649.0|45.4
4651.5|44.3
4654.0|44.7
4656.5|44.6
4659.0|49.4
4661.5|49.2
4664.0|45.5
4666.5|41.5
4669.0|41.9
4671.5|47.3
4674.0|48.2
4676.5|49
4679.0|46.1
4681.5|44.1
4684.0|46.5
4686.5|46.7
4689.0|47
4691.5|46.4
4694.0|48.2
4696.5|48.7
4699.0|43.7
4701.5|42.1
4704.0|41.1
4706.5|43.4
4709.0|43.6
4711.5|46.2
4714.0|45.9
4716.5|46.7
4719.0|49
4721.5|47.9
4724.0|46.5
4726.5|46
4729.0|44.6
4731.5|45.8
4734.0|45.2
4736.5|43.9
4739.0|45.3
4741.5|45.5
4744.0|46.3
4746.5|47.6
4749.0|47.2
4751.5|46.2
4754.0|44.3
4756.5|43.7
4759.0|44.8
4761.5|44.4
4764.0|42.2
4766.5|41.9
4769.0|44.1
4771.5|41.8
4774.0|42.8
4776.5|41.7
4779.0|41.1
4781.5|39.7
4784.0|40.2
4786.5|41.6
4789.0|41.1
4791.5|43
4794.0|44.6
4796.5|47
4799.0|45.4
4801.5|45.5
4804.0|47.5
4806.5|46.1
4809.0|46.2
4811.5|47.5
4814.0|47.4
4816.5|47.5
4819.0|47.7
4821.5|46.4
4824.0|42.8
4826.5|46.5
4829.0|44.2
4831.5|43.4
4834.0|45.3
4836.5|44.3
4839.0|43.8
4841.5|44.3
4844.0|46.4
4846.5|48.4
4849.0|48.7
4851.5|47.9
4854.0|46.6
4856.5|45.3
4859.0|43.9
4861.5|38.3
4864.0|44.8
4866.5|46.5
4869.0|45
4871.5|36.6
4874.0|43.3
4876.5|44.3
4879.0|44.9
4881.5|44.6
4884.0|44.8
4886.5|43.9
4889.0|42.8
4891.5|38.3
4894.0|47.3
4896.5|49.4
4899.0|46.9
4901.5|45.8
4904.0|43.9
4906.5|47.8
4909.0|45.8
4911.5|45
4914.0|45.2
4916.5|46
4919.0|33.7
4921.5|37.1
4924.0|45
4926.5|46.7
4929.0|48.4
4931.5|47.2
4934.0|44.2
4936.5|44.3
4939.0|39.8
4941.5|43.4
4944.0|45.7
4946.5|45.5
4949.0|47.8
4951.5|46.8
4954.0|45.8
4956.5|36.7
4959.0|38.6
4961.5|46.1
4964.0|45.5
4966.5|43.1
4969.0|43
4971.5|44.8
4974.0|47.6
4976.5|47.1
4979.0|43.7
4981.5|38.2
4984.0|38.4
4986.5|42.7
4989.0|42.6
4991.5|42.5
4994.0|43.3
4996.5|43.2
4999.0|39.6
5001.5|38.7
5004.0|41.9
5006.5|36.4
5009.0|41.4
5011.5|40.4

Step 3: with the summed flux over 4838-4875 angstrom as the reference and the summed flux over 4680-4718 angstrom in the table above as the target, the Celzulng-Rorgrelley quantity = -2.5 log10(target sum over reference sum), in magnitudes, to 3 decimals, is -0.017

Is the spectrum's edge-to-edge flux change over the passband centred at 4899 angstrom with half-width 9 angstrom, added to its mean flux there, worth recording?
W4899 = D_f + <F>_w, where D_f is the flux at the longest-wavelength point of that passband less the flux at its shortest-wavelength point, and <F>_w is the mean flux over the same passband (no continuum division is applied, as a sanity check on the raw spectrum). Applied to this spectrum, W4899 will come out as 55.1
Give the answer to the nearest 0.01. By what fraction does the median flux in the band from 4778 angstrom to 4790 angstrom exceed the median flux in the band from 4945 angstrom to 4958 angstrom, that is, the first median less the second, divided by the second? -0.10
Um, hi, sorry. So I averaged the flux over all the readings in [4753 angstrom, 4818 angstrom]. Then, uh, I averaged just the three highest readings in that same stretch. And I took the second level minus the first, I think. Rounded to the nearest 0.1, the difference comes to 3.5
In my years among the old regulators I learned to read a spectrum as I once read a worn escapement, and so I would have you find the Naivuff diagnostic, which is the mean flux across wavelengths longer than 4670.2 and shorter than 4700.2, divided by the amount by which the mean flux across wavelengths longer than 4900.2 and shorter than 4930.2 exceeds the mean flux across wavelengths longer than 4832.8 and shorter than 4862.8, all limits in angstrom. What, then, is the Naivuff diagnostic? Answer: -44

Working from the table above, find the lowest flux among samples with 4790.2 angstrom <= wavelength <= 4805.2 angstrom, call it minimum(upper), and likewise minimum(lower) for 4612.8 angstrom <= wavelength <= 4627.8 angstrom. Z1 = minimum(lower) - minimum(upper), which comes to 2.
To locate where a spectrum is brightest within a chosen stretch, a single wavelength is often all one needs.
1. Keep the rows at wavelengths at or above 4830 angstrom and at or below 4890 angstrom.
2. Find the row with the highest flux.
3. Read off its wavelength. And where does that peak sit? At 4849.0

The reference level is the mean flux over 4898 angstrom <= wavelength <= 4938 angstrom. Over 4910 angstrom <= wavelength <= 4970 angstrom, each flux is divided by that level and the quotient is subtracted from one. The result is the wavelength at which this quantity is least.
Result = 4929.0 angstrom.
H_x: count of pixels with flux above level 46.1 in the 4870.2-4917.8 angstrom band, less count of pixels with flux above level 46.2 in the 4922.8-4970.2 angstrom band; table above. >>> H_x -1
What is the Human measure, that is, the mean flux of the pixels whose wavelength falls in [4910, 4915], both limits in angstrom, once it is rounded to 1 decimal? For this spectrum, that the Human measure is 45.1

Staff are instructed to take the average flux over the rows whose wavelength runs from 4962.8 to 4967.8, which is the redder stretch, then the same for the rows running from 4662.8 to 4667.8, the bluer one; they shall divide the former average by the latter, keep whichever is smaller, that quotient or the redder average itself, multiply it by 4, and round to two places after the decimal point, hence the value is 4.07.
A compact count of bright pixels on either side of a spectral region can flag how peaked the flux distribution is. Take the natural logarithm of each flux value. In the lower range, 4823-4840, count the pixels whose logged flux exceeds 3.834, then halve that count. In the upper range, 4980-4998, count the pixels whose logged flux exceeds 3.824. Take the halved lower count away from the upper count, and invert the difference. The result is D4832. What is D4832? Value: -2.0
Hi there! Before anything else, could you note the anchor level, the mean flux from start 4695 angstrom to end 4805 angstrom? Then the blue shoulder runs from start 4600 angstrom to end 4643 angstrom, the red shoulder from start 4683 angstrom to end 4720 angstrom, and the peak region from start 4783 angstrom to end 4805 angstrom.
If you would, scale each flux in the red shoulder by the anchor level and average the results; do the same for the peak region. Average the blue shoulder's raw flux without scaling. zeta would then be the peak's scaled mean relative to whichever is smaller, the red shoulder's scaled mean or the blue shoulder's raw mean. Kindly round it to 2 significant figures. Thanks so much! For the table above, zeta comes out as 0.96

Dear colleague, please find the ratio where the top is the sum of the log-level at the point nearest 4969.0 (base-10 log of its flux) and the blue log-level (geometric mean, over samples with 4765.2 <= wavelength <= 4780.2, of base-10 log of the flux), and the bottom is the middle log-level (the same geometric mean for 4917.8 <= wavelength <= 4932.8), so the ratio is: 2.00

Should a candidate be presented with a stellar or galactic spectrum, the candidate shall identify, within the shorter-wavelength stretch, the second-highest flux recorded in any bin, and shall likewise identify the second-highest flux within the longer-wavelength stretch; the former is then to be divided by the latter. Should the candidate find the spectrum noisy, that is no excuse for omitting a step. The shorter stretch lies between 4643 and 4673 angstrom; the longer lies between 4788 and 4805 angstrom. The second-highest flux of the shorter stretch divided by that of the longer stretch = 1.05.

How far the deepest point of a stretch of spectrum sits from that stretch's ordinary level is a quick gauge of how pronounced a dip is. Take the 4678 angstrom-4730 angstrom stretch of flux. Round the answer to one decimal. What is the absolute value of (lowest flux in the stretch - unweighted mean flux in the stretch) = 4.6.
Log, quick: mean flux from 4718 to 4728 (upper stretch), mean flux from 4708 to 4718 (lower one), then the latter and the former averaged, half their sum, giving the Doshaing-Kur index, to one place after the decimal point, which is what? 46.5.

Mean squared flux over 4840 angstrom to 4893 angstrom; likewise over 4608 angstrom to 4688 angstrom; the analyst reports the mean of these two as 2047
